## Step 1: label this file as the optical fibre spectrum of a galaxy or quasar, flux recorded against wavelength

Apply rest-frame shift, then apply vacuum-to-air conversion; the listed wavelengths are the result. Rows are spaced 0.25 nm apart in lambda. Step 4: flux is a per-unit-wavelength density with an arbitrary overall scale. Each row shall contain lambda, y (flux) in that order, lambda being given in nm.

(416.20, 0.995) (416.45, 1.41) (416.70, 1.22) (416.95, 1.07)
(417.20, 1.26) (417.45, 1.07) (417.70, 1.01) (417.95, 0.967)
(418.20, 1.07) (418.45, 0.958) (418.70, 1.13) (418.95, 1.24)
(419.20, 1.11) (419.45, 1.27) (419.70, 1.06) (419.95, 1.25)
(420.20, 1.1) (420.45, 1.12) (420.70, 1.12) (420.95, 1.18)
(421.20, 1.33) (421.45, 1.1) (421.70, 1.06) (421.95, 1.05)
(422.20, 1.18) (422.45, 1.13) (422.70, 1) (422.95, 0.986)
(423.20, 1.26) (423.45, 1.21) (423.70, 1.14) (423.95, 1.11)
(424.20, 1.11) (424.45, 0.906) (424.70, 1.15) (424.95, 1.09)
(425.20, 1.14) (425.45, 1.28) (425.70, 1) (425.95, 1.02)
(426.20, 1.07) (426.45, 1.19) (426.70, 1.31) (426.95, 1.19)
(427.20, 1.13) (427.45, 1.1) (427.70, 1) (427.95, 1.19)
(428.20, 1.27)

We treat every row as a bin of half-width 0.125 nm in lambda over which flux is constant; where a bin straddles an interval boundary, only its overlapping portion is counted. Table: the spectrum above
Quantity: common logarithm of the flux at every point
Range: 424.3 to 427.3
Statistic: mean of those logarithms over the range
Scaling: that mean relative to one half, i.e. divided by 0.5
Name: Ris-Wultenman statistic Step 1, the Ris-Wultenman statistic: 0.096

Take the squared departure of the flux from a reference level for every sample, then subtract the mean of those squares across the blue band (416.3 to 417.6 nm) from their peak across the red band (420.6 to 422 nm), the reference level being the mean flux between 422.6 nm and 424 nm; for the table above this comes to 0.021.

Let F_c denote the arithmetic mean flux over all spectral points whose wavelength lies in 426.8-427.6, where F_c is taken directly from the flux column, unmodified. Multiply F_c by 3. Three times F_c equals 3.42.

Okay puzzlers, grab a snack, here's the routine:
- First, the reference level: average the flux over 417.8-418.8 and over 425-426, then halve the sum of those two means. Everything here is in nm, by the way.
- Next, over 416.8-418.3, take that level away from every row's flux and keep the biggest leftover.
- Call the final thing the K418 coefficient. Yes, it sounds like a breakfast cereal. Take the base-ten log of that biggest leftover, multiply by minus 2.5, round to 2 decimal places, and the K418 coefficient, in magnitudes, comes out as 1.81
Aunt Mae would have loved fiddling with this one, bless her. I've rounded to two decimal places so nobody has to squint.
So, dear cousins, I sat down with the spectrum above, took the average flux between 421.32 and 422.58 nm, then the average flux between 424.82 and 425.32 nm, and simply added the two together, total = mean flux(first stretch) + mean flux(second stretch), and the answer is 2.22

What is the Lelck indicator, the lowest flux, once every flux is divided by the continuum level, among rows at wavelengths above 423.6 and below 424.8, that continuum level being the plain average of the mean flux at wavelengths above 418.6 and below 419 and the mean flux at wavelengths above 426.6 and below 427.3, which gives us 0.76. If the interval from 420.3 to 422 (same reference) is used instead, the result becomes 0.88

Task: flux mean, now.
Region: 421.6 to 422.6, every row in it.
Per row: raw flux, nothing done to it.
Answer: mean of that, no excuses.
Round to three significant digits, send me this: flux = 1.10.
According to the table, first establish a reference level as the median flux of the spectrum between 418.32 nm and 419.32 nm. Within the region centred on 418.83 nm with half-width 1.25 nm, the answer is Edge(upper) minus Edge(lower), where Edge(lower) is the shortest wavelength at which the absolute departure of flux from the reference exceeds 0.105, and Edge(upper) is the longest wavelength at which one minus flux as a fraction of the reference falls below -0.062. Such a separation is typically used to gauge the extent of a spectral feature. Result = 2.25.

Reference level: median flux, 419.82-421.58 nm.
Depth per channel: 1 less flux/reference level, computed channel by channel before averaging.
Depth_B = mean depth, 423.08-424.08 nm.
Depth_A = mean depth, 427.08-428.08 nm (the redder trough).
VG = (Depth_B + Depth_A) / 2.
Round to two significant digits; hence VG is -0.020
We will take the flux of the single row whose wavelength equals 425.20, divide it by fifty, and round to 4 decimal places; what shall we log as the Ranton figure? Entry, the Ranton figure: 0.0228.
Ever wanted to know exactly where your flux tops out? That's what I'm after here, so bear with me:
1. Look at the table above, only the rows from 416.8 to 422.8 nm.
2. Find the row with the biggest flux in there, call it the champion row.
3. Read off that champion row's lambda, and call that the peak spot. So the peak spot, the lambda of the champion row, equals 421.20 nm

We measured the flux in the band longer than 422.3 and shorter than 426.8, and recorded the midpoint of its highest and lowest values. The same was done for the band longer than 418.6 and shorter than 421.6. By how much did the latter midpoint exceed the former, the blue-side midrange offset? 0.09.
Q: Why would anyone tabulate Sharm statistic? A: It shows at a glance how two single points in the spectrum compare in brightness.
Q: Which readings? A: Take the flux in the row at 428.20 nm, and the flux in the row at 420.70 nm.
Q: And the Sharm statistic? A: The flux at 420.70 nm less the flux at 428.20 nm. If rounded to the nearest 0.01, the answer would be -0.15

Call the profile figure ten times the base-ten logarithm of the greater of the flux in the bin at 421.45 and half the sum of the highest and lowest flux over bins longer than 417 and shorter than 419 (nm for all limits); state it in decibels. 0.45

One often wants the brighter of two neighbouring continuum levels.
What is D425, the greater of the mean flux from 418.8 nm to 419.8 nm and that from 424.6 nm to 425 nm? 1.17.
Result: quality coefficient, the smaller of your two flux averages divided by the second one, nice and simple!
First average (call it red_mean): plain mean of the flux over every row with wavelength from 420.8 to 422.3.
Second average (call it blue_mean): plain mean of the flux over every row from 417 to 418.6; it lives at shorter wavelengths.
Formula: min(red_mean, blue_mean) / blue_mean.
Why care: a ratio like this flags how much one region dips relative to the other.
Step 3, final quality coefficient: 1.00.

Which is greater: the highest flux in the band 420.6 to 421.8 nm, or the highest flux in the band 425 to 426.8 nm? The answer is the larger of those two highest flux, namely 1.33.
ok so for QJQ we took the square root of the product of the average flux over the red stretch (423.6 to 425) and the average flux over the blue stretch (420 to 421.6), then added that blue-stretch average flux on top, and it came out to 2.28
